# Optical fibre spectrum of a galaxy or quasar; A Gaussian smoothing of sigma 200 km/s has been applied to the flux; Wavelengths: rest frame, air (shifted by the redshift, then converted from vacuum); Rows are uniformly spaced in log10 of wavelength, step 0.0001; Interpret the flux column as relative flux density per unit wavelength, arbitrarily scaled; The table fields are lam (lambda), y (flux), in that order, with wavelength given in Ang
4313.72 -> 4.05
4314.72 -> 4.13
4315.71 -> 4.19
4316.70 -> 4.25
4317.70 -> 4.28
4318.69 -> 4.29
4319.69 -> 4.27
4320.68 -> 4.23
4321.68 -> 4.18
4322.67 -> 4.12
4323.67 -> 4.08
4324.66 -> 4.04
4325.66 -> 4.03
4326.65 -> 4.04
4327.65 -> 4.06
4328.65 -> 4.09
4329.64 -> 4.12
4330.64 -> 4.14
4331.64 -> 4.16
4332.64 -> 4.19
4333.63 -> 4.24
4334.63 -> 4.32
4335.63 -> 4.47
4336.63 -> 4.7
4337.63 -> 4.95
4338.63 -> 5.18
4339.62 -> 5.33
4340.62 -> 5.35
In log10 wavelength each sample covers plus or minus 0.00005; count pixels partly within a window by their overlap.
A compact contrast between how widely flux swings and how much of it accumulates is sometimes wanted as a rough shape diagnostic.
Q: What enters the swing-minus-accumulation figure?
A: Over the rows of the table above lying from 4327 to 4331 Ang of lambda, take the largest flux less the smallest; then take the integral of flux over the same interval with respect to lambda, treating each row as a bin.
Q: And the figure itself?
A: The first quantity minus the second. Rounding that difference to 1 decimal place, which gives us -16.3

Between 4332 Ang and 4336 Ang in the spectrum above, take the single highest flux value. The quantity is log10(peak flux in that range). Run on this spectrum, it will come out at 0.650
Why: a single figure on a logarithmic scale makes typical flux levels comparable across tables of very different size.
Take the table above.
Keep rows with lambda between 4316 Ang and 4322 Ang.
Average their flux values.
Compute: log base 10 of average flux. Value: 0.628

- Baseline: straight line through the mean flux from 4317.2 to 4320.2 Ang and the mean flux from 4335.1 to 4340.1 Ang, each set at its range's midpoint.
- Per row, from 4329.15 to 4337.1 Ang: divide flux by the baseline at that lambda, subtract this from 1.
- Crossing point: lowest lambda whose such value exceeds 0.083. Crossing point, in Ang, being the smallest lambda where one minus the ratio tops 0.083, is 4329.64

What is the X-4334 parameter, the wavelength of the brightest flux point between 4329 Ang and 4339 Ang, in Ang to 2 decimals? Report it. 4338.63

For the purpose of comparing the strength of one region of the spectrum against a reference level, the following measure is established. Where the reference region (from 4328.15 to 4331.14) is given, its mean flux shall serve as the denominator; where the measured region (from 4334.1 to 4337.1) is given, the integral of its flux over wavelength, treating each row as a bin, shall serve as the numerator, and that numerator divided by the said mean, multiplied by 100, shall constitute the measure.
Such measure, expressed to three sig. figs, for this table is 327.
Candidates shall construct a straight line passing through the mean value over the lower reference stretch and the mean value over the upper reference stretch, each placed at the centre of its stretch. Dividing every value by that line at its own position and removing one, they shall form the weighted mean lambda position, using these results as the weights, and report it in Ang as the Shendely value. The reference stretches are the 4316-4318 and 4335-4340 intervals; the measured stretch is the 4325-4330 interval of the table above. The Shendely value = 4327.7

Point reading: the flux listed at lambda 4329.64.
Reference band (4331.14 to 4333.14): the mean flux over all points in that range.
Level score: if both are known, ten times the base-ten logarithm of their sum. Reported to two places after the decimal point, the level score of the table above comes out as 9.19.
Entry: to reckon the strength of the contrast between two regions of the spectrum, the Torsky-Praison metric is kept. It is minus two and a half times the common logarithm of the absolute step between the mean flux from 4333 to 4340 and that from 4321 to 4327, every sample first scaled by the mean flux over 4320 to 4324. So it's 2.0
